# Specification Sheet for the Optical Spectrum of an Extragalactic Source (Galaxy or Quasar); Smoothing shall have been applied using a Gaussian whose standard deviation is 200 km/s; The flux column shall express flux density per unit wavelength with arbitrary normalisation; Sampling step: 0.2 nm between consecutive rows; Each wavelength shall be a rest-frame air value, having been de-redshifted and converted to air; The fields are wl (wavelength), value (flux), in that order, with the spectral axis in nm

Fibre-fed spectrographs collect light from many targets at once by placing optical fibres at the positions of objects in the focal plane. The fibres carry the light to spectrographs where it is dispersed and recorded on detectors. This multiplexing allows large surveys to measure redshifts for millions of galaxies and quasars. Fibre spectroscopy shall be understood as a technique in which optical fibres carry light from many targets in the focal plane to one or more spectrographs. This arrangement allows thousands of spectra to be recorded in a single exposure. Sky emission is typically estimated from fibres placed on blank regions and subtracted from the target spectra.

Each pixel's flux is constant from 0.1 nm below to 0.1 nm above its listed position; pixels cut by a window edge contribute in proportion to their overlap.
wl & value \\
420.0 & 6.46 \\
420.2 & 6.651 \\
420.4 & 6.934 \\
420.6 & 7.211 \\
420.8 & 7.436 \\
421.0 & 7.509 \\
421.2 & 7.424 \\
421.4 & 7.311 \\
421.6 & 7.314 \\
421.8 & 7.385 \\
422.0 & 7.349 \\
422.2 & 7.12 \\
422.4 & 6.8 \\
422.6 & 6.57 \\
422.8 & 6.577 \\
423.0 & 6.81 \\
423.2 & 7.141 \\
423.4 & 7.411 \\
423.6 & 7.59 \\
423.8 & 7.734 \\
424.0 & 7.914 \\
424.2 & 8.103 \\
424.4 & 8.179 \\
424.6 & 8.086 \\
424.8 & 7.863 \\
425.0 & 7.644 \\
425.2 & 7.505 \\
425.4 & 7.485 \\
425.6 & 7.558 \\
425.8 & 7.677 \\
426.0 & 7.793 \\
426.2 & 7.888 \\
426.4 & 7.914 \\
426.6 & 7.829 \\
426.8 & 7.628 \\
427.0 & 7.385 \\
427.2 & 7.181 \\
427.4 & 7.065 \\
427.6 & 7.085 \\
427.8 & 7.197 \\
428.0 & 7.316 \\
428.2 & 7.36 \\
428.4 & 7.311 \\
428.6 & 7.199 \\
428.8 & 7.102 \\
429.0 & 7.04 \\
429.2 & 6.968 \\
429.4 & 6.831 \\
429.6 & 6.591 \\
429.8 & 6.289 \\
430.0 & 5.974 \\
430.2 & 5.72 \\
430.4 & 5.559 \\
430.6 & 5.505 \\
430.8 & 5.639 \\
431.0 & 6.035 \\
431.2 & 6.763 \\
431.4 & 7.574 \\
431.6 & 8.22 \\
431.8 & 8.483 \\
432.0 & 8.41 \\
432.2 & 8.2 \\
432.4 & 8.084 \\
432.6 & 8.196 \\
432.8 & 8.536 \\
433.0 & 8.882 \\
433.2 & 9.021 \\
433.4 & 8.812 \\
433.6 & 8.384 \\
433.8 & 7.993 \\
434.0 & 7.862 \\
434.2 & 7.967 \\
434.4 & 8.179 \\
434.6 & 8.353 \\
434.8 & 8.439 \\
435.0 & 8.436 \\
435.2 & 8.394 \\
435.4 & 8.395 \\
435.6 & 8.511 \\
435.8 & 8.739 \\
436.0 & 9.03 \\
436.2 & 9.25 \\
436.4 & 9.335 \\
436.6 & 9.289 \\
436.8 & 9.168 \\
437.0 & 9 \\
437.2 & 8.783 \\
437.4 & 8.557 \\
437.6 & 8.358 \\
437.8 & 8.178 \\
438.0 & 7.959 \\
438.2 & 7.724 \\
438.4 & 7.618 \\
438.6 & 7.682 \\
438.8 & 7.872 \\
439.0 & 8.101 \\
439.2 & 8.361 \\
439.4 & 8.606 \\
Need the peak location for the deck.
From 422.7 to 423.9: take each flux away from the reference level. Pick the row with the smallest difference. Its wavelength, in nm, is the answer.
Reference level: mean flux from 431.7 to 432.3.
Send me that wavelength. 423.8 nm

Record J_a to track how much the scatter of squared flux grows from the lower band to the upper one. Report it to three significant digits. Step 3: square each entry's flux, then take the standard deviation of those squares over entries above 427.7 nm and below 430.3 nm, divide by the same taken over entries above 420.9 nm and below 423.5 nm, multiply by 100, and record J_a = 152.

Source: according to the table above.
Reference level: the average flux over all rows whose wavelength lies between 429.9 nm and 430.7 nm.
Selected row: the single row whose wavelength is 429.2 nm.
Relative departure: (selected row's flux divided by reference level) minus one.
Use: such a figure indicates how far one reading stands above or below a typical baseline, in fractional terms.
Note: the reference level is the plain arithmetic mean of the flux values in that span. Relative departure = 0.22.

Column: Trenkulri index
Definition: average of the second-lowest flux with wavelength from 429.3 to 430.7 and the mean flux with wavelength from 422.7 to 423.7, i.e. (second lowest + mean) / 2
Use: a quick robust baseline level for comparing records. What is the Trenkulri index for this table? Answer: 6.33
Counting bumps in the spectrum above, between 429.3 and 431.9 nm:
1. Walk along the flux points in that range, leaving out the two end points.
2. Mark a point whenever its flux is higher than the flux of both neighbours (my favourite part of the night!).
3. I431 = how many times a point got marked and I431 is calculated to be 0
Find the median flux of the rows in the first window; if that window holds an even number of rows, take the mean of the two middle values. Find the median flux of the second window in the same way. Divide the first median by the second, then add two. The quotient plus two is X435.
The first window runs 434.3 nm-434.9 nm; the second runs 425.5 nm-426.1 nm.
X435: 3.09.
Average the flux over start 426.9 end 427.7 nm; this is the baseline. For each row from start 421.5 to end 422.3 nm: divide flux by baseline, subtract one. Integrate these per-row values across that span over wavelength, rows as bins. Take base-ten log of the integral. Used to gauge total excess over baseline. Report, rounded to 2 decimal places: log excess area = -1.90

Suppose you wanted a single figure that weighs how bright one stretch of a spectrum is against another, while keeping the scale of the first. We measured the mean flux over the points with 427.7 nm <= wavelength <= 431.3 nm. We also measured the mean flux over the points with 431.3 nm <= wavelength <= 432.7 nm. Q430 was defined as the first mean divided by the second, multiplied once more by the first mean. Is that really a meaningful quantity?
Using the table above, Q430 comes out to 5.3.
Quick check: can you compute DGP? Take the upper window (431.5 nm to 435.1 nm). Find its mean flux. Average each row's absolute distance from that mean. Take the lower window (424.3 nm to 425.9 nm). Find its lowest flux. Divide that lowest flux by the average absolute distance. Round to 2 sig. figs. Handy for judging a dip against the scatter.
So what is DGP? 31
